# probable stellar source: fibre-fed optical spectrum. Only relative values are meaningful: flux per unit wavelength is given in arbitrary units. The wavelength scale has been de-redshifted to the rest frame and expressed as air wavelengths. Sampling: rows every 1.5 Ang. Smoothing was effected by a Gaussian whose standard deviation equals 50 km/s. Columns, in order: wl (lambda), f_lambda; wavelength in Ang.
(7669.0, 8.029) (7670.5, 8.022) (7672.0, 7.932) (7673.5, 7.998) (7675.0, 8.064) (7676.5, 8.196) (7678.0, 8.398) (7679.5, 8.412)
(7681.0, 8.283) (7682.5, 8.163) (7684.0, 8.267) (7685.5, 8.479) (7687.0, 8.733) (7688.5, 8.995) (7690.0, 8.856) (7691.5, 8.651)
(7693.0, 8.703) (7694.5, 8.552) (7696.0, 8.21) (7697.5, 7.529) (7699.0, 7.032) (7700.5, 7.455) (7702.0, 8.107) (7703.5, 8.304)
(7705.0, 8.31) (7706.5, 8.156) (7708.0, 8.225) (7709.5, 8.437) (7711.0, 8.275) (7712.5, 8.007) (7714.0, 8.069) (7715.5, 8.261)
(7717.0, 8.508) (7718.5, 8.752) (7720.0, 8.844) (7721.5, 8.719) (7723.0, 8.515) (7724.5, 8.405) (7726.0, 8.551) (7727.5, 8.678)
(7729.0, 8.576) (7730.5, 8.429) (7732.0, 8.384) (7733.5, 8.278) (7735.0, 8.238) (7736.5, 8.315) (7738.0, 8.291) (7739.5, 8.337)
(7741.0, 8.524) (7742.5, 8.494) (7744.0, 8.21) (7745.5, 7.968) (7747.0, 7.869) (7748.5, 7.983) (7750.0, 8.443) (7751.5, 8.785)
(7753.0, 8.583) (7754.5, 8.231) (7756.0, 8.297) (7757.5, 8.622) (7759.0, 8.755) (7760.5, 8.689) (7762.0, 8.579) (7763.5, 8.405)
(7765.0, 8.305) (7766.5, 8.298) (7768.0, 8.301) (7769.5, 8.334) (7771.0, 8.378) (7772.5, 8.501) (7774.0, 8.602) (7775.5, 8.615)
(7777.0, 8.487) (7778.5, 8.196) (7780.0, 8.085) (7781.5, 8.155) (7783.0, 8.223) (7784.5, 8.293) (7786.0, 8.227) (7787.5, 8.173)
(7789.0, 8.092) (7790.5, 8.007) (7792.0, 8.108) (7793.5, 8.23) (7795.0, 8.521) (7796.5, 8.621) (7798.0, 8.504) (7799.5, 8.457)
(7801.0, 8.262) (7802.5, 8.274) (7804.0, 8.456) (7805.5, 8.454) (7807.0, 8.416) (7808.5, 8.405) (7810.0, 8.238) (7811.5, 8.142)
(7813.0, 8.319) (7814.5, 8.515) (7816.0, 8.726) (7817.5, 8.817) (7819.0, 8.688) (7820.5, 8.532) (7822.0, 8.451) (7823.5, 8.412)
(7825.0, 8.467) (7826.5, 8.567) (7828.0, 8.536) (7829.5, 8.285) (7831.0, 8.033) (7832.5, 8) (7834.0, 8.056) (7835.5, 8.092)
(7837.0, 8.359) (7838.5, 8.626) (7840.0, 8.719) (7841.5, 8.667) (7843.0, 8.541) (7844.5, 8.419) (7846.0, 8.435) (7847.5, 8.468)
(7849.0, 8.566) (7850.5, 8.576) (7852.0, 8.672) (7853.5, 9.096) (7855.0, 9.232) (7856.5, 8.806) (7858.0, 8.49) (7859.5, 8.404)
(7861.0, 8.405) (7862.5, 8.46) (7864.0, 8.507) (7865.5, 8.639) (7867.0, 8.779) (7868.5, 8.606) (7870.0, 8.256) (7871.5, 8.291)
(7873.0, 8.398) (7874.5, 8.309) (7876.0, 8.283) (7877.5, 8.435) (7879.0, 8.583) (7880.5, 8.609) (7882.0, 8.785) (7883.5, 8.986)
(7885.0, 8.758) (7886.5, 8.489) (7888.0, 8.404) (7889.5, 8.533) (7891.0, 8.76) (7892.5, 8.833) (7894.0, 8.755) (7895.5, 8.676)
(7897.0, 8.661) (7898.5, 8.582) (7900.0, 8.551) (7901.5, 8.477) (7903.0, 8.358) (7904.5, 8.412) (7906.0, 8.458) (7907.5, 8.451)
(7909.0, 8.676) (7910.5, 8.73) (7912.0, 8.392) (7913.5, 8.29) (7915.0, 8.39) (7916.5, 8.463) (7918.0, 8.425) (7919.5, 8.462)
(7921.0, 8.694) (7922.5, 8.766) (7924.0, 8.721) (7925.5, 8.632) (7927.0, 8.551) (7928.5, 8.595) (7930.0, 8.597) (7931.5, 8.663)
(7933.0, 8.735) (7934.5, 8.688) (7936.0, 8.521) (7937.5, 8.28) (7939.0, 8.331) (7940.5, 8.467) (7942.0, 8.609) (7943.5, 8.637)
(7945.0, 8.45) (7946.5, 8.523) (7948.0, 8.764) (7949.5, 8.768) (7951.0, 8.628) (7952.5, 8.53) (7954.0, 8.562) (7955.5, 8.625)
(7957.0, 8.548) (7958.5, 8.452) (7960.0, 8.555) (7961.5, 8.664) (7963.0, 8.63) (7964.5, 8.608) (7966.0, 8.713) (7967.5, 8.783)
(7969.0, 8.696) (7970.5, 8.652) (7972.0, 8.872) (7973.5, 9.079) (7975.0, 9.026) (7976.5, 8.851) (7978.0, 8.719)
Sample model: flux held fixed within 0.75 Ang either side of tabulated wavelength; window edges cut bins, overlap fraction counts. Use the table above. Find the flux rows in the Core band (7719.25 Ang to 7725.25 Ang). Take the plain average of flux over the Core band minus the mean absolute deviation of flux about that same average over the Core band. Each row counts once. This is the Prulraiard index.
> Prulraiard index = 8.46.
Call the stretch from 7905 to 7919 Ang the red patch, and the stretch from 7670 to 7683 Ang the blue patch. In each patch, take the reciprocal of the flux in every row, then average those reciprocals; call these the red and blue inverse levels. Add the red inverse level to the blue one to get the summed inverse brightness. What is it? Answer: 0.241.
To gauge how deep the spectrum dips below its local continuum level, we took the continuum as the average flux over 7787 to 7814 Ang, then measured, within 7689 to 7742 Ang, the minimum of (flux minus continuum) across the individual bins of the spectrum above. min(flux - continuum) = -1.3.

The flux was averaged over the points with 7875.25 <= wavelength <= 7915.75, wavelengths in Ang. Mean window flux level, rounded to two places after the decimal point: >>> 8.57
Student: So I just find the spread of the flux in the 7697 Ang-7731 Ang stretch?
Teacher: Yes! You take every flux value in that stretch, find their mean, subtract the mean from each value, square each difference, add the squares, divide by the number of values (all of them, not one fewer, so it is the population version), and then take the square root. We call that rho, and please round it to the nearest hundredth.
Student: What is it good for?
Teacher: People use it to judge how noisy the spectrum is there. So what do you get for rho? 0.43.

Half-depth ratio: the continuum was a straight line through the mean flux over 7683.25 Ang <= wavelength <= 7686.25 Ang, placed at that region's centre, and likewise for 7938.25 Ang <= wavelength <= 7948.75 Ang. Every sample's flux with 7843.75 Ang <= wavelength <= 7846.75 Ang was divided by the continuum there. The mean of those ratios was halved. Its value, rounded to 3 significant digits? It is 0.497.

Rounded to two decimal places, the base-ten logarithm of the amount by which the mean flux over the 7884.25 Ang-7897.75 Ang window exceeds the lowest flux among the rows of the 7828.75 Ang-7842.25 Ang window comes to -0.19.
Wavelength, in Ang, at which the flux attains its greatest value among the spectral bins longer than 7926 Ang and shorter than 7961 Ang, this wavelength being 7949.5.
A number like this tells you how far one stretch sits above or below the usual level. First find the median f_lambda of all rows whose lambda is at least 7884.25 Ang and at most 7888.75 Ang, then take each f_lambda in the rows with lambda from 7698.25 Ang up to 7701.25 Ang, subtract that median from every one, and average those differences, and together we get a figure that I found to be -1.25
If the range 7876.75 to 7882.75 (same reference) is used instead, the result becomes 0.11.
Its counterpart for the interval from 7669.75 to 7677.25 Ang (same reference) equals -0.45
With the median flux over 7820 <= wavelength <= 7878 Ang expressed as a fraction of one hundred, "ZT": 0.0847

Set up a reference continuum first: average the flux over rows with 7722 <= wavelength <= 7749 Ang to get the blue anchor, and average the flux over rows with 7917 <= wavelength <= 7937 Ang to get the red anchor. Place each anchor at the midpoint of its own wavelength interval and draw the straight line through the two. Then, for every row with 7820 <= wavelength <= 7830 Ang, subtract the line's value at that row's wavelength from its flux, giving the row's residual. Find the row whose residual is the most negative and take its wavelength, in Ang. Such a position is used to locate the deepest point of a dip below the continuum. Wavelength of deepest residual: 7829.5 Ang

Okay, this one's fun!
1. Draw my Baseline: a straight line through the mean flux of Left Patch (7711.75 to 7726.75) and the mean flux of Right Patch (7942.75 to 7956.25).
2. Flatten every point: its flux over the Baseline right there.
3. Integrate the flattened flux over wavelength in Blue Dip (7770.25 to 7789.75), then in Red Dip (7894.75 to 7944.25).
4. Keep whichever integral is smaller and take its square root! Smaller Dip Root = 4.37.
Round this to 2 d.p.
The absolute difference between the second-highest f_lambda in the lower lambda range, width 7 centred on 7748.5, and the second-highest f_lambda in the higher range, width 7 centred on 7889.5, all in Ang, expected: 0.32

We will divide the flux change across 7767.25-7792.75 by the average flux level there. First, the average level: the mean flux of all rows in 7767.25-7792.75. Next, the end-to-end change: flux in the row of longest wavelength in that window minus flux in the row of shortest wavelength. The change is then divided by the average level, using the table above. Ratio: -0.023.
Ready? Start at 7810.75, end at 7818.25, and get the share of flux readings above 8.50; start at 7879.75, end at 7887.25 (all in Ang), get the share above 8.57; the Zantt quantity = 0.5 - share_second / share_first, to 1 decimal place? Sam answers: -0.8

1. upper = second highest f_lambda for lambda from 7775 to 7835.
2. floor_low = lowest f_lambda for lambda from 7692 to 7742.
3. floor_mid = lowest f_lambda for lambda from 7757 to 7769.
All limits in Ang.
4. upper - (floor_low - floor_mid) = 10.0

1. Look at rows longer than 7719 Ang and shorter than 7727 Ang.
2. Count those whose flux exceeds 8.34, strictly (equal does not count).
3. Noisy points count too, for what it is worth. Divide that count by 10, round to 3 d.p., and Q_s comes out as 0.500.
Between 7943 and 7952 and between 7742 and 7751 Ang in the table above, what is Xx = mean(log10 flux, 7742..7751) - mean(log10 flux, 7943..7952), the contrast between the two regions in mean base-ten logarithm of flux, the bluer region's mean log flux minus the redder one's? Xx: -0.024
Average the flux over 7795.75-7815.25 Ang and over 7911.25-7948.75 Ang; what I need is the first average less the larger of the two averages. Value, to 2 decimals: -0.16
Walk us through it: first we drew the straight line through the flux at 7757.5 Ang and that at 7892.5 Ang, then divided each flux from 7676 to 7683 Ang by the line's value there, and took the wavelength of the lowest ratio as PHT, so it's 7682.5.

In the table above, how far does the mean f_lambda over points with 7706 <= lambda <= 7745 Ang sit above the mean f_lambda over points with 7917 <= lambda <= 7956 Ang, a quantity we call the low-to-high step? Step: -0.18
